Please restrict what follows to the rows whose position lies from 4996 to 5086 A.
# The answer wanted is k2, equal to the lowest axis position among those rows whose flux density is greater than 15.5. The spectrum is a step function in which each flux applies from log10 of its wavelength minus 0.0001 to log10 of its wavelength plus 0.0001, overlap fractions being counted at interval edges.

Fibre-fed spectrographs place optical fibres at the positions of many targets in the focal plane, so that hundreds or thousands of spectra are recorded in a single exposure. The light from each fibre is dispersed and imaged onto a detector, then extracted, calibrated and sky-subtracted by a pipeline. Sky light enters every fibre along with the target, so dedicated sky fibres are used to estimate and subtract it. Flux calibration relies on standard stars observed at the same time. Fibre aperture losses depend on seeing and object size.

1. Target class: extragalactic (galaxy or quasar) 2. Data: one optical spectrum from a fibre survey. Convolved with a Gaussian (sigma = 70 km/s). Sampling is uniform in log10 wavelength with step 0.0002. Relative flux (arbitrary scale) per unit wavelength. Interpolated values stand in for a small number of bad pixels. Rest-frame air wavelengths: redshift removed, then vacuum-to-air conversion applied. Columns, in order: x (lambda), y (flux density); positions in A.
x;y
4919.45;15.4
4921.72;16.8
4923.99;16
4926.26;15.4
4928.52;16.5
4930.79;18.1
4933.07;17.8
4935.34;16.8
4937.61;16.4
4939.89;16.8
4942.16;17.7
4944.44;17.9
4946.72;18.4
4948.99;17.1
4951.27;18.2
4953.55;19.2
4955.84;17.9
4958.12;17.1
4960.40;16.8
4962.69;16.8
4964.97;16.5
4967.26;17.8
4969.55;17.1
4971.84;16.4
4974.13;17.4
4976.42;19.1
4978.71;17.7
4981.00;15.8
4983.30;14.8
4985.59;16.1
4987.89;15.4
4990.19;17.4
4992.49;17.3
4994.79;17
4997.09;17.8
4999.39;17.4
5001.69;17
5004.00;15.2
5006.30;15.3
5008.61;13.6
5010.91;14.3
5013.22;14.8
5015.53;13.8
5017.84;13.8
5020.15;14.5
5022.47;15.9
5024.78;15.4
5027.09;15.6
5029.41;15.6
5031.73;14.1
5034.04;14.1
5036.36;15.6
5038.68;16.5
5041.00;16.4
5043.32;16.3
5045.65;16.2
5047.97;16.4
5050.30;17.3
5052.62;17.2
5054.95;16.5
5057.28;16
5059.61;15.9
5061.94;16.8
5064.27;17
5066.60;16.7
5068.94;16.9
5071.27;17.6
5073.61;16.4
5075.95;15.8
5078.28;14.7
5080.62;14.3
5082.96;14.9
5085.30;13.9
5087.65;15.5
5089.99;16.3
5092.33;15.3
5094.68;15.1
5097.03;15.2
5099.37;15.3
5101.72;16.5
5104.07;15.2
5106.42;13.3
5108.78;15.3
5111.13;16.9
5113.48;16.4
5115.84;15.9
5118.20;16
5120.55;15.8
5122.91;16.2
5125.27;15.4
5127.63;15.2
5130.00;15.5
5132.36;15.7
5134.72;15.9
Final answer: 4997.09 A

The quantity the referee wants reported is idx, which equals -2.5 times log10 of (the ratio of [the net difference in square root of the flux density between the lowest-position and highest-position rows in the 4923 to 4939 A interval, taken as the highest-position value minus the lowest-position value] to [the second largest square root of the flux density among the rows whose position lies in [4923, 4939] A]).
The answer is 4.8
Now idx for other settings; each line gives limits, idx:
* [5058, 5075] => 4.6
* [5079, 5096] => 3.9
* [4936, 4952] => 3.2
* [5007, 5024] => 2.8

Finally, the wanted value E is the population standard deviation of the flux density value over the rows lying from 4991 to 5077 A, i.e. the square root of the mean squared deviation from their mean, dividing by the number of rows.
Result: 1.2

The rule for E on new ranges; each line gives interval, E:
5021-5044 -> 0.8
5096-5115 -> 1.1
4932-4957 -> 0.8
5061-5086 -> 1.2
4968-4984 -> 1.3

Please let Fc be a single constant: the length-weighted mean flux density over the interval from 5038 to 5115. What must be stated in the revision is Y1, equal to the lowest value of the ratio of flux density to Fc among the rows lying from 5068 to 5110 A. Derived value 0.83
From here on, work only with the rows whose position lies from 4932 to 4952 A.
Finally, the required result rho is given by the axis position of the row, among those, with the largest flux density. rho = 4946.72 A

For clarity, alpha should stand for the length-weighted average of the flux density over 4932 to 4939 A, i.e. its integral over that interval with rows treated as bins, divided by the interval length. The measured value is 17.0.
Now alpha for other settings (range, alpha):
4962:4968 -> 17.0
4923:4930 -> 16.1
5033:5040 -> 15.4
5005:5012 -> 14.4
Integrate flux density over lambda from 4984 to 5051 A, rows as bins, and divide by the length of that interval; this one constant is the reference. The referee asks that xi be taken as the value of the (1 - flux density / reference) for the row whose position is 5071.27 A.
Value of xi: -0.12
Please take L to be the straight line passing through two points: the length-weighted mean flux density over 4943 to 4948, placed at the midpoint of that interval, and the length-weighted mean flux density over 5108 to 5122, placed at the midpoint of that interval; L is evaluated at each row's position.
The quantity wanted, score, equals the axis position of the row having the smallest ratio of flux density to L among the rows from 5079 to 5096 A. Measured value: 5085.30 A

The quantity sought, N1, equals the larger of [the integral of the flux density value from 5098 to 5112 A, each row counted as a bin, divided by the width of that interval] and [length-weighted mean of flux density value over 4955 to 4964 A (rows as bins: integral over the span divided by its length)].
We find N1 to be 17.1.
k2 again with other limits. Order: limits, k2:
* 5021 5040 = 5022.47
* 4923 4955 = 4923.99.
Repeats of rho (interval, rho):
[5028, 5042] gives 5038.68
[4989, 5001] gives 4997.09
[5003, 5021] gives 5006.30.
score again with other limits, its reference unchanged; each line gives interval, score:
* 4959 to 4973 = 4971.84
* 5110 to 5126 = 5125.27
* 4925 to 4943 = 4926.26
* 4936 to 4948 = 4937.61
